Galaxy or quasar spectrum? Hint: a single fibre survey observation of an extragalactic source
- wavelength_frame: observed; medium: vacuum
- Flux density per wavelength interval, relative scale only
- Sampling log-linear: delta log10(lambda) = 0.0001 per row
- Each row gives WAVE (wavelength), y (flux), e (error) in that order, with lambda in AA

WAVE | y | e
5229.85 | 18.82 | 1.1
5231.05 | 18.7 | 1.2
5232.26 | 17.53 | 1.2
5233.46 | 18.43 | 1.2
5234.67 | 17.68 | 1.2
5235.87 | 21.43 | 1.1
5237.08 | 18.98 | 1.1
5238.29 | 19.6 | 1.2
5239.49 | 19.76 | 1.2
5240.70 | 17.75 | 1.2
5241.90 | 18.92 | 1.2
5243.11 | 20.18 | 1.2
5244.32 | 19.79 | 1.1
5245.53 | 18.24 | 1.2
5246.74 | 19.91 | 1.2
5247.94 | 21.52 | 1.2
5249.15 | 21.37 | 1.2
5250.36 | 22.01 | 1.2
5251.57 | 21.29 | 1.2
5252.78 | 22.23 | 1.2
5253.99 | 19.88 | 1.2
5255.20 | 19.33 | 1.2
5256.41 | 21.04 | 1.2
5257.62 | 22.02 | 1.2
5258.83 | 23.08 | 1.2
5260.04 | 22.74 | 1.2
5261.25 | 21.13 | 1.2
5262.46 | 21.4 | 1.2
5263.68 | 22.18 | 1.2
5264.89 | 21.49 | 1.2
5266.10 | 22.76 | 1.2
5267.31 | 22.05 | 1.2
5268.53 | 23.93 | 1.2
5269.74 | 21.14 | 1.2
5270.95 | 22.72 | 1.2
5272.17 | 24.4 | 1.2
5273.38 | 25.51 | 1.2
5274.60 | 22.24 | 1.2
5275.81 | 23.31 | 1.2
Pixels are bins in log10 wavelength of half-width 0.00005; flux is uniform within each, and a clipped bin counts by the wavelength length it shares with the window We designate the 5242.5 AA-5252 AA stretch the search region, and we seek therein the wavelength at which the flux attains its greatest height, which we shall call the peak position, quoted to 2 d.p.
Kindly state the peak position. 5250.36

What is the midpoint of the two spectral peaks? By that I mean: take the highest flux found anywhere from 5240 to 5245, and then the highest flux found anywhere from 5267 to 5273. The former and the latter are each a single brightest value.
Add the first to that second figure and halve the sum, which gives 22.3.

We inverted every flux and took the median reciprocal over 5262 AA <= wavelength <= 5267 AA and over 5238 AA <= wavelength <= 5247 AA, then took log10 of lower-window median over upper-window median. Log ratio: 0.045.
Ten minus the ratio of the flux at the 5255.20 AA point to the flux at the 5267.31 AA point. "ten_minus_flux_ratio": 9.12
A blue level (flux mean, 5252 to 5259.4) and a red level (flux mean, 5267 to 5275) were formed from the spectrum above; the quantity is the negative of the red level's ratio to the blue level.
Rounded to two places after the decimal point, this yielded -1.09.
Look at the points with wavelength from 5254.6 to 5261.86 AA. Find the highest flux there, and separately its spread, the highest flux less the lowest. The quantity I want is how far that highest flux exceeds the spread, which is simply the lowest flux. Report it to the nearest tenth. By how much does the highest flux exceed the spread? 19.3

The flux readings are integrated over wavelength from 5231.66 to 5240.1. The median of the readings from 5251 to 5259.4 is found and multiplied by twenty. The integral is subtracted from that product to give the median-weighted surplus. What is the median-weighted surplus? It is 265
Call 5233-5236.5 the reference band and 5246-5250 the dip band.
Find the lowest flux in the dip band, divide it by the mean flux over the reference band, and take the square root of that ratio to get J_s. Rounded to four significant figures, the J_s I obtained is 1.019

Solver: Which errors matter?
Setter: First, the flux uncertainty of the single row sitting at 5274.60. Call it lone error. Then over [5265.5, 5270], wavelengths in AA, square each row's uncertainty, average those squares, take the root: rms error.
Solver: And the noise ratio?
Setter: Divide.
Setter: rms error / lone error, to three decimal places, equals 1.000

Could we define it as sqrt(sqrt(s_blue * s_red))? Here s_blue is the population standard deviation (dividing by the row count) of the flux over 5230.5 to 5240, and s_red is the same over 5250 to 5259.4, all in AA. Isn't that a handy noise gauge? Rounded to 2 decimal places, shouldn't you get 1.08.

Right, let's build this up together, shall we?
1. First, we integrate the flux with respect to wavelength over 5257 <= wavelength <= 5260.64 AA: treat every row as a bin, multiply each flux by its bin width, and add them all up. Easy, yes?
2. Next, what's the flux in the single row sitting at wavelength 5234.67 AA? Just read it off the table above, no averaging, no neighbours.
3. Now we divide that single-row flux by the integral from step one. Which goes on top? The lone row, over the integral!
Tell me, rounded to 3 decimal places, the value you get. 0.215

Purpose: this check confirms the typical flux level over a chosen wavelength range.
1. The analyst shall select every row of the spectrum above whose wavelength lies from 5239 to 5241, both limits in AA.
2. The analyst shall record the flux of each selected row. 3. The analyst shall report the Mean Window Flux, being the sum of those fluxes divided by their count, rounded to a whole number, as 19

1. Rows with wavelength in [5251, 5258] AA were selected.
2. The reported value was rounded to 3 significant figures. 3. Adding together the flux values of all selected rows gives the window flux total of 126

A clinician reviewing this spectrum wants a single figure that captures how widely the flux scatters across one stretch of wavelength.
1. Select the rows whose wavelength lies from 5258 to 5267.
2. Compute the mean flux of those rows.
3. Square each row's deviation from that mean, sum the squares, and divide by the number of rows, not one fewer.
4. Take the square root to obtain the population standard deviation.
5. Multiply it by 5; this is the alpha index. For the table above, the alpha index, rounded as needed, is 3.6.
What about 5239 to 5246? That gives 4.4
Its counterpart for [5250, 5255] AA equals 4.6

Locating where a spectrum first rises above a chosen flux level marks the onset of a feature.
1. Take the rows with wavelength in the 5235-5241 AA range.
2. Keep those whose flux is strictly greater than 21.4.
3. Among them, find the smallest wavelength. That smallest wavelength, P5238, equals 5235.87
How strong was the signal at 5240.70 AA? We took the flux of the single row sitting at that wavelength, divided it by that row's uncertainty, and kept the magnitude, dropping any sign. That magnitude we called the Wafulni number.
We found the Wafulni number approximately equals 14.8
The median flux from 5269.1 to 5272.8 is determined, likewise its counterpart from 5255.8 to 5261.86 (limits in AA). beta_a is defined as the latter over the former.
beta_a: 0.969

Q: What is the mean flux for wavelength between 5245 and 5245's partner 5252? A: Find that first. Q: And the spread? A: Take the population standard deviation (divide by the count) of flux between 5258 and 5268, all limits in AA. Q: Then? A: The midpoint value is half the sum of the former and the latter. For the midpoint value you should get 10.7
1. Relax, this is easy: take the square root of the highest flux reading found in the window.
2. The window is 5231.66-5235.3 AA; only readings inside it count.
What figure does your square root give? 4.29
